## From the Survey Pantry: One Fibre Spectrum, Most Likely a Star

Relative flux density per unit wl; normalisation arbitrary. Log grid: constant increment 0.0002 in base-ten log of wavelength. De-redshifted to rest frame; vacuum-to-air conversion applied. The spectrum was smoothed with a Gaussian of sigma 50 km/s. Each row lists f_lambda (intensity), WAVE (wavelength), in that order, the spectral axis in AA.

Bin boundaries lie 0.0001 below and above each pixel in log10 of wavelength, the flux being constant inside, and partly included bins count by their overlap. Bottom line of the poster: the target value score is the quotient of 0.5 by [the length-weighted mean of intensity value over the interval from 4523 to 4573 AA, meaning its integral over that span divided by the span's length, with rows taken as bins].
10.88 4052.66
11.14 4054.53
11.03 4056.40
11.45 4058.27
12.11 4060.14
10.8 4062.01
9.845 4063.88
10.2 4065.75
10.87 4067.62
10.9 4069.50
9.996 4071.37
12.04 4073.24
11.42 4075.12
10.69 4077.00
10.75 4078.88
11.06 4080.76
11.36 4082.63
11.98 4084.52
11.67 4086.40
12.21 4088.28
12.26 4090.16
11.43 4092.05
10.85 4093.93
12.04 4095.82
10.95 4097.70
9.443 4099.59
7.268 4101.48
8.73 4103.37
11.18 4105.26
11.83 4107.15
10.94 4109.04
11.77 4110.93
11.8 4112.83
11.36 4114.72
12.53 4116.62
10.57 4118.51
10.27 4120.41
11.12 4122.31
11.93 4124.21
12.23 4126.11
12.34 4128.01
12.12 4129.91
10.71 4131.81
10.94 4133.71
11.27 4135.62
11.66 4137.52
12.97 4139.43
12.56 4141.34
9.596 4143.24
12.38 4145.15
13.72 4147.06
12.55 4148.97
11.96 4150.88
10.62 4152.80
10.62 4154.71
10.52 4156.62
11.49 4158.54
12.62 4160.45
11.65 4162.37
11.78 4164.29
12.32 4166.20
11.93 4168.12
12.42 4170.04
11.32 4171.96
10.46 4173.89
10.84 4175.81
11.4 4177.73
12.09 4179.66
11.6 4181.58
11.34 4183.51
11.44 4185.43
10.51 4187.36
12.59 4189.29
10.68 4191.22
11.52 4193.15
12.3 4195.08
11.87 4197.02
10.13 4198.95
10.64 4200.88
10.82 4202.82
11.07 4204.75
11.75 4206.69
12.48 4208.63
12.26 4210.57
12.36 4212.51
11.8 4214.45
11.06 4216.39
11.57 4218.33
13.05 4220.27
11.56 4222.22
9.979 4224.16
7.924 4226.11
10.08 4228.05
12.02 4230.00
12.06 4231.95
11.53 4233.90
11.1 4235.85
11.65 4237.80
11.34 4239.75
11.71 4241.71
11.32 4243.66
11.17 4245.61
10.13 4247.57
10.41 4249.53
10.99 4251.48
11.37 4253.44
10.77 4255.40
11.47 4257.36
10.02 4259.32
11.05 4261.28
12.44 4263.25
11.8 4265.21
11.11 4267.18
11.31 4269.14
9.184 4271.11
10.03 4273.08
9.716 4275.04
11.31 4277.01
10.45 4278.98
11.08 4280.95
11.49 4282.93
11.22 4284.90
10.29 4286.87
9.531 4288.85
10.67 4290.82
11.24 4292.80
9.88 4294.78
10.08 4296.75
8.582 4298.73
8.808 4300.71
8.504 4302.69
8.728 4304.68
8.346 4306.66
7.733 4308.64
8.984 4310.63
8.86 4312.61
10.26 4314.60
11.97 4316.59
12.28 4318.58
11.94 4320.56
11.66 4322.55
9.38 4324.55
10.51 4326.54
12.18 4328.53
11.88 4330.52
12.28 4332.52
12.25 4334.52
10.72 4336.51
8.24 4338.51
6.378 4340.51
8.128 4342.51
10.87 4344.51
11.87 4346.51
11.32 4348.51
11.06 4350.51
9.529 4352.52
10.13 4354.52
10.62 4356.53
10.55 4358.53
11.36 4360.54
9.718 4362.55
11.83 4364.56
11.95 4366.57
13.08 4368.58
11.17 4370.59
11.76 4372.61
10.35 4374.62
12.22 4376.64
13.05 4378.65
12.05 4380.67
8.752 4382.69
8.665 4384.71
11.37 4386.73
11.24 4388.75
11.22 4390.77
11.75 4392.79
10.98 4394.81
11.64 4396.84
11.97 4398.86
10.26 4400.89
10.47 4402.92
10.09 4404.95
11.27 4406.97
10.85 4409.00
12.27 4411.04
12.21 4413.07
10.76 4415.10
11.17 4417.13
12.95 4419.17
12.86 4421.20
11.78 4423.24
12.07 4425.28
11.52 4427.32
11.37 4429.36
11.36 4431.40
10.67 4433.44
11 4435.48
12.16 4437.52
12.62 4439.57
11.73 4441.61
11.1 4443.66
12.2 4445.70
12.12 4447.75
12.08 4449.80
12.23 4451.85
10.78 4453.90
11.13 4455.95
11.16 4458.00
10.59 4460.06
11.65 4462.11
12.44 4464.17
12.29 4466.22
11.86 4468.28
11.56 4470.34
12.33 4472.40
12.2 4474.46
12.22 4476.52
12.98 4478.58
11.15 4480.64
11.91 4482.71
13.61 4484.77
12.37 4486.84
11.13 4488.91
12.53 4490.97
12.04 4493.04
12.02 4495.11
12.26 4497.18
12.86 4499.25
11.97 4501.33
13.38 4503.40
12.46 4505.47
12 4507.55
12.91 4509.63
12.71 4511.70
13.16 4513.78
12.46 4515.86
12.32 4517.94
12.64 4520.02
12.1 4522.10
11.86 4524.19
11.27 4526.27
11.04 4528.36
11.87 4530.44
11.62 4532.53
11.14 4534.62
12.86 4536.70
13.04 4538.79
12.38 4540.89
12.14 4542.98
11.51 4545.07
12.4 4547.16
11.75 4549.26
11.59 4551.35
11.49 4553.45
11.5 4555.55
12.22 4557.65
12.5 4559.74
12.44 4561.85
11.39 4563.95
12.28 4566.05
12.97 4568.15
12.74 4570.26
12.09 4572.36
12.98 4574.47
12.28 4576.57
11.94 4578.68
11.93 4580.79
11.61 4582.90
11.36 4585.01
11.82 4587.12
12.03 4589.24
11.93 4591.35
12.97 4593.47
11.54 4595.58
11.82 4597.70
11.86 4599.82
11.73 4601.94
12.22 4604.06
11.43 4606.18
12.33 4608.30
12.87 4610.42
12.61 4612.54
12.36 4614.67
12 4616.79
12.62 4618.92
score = 0.0417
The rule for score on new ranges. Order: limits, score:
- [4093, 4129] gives 0.0454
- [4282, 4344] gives 0.0495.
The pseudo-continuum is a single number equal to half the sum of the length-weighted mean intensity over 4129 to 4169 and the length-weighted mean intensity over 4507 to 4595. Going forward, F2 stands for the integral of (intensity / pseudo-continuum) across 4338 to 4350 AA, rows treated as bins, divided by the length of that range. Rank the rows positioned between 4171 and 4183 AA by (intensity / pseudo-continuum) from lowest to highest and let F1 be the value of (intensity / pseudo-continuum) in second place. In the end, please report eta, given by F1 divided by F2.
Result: 1.1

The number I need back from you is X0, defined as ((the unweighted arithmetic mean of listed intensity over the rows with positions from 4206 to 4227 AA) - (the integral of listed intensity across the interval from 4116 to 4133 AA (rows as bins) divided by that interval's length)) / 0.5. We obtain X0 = -0.2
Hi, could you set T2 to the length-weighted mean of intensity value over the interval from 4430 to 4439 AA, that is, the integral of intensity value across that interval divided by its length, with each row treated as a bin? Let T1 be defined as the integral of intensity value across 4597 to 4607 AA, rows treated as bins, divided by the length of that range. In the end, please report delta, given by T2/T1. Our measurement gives 0.96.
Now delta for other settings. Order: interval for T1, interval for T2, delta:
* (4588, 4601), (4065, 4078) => 0.91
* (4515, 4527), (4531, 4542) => 1.01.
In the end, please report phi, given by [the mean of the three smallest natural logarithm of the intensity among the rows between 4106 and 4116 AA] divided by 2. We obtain 1.21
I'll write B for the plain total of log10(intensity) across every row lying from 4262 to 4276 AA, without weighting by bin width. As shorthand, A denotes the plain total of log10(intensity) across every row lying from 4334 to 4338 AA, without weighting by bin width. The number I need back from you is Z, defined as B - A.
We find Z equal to 5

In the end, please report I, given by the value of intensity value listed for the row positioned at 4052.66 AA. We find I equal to 10.88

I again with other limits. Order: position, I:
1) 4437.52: 12.16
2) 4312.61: 8.86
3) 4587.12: 11.82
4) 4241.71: 11.71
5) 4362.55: 9.718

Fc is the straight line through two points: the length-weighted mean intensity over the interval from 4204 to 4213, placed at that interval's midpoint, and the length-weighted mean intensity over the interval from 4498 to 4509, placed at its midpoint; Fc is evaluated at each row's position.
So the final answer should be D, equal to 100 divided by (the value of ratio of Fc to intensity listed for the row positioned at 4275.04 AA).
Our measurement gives 80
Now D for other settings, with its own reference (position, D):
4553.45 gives 91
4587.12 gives 93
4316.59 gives 98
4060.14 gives 104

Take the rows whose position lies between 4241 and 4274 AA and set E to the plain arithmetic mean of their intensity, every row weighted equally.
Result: 11.0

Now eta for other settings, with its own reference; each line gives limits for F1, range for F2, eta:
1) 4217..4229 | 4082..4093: 0.8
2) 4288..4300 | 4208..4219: 0.8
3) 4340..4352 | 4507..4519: 0.6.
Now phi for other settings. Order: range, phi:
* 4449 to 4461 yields 1.19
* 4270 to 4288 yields 1.13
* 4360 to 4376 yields 1.17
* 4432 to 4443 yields 1.20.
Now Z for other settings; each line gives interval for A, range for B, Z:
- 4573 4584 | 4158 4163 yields -2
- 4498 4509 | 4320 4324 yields -3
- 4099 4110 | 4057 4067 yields -1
